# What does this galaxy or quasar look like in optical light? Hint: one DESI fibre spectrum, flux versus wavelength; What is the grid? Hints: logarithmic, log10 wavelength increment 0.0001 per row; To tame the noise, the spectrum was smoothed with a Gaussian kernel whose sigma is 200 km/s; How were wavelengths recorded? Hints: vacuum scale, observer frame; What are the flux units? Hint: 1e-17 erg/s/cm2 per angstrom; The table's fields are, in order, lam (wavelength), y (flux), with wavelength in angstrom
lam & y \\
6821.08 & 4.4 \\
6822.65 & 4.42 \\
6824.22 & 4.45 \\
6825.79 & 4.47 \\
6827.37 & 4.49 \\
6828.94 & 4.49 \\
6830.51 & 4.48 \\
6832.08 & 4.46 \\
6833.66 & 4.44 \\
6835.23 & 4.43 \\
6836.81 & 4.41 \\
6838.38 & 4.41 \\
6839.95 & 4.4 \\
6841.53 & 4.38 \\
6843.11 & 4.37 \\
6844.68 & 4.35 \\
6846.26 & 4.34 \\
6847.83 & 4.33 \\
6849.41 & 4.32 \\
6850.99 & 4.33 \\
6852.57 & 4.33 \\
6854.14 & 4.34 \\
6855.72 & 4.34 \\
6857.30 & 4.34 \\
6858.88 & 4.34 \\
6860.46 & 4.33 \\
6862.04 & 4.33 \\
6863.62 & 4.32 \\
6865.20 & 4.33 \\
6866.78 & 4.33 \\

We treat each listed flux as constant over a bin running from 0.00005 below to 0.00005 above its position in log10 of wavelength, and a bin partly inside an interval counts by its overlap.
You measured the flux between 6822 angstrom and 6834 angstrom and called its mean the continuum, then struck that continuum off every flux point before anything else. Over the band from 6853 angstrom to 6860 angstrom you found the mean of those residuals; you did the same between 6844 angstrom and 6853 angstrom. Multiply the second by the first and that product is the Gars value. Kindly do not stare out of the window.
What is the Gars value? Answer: 0.016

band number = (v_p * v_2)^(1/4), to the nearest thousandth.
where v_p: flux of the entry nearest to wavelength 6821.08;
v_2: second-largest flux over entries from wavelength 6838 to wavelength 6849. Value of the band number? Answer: 2.098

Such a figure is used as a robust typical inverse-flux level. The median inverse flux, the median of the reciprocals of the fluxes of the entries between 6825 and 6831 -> 0.223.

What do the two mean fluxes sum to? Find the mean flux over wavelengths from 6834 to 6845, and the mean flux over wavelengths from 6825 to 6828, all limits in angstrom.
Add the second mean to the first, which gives 8.87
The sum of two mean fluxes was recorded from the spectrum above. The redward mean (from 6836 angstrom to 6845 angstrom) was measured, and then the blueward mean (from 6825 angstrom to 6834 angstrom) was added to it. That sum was 8.86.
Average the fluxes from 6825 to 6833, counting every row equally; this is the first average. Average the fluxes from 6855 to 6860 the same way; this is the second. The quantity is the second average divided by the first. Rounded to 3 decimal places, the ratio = 0.969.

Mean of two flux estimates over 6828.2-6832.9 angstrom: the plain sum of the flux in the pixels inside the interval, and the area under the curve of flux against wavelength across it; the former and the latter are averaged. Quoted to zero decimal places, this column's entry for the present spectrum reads 17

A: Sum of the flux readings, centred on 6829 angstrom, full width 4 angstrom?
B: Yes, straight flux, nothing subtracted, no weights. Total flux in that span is 13.5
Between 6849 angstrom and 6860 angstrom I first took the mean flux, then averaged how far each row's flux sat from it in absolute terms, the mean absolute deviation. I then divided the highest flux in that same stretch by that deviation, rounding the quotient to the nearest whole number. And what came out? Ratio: 665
